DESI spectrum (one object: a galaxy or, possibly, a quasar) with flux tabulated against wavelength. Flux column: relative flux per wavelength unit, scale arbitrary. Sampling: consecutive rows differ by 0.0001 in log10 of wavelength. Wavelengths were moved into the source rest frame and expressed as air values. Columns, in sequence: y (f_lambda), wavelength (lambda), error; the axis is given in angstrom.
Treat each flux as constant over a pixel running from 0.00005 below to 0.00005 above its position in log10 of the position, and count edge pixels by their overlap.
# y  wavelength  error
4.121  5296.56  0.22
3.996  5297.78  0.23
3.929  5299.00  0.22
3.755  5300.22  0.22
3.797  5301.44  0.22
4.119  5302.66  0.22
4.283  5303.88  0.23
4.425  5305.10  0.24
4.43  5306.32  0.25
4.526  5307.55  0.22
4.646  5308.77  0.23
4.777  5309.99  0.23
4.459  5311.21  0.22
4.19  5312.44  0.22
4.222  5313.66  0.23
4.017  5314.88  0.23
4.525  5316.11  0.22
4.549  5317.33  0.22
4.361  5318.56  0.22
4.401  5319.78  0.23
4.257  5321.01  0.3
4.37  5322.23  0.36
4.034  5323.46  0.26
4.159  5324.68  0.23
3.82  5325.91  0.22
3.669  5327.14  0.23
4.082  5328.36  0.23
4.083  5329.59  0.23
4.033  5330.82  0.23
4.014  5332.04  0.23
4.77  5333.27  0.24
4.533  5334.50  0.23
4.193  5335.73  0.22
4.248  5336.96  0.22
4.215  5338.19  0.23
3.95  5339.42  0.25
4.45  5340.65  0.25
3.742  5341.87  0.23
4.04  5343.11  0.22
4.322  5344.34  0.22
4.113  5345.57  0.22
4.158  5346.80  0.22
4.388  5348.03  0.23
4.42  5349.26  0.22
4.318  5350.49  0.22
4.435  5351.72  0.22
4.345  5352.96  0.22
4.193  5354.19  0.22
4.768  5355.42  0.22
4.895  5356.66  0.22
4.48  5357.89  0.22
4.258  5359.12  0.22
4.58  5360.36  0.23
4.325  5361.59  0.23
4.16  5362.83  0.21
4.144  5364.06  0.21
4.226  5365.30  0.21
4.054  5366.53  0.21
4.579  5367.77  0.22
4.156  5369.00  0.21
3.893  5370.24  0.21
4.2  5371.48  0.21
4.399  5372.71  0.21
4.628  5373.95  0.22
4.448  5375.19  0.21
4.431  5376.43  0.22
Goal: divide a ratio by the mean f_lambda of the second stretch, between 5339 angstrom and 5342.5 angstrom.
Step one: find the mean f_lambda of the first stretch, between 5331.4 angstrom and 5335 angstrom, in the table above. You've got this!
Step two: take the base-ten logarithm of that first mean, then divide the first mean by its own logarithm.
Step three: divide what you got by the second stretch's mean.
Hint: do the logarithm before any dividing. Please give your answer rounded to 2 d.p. 1.69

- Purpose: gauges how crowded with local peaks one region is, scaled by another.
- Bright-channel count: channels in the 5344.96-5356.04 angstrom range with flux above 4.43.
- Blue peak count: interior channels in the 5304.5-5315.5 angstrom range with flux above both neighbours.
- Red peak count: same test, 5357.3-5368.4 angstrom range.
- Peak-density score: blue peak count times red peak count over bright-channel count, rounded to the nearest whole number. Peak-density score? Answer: 2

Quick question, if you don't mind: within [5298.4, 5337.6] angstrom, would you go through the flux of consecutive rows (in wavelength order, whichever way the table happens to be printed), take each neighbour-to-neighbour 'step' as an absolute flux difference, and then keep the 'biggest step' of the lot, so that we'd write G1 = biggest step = 0.8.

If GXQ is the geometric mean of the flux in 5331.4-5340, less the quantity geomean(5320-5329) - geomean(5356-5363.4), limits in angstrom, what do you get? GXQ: 4.7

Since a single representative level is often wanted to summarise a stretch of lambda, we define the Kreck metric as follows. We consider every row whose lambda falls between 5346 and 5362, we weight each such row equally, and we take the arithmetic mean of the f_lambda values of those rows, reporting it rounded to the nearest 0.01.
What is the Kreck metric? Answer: 4.43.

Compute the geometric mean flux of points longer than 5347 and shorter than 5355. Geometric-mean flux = 4.35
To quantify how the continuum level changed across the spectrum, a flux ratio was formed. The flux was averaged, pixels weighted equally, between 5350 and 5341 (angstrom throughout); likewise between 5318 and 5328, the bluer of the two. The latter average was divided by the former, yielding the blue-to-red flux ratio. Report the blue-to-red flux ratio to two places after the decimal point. 0.99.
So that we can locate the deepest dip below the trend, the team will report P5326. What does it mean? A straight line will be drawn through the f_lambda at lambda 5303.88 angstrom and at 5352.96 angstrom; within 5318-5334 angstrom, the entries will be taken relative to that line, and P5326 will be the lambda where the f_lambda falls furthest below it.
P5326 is 5327.14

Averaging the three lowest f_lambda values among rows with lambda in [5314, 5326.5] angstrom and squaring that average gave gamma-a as 15.7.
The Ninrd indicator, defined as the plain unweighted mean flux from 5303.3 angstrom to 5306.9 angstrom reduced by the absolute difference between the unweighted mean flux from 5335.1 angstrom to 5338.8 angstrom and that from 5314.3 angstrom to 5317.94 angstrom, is 4.23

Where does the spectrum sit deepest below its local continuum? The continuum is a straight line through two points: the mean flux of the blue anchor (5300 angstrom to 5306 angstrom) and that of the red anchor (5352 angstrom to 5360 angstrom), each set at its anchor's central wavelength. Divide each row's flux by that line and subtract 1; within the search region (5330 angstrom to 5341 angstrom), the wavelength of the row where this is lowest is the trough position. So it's 5339.42 angstrom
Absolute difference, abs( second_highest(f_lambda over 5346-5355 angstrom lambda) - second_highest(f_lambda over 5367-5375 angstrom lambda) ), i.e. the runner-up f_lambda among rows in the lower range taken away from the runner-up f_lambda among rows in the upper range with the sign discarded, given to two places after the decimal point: 0.16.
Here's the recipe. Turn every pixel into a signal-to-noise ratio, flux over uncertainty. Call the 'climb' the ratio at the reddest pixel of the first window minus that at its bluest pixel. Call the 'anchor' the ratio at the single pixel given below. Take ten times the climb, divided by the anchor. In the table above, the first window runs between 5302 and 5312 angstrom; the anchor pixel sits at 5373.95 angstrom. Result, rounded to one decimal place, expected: 0.7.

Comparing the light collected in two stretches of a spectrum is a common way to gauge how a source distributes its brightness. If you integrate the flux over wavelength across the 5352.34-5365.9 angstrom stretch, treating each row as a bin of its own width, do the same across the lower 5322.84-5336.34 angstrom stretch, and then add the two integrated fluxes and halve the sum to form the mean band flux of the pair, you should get 57.7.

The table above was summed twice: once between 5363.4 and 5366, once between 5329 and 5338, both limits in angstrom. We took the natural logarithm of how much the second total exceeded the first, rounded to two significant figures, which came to 3.1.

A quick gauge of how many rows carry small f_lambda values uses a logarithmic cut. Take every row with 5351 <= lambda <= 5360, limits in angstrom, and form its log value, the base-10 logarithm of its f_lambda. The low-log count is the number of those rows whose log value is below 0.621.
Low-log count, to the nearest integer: 0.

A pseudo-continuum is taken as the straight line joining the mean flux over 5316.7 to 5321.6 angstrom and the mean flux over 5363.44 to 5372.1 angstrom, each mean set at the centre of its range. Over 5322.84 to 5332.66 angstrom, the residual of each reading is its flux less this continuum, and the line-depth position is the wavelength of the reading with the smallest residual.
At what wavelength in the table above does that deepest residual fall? 5327.14 angstrom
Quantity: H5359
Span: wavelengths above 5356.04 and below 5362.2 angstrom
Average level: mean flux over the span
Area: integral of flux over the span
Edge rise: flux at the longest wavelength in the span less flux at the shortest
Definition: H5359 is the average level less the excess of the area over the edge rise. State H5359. -24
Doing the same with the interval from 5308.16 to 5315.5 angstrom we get -28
